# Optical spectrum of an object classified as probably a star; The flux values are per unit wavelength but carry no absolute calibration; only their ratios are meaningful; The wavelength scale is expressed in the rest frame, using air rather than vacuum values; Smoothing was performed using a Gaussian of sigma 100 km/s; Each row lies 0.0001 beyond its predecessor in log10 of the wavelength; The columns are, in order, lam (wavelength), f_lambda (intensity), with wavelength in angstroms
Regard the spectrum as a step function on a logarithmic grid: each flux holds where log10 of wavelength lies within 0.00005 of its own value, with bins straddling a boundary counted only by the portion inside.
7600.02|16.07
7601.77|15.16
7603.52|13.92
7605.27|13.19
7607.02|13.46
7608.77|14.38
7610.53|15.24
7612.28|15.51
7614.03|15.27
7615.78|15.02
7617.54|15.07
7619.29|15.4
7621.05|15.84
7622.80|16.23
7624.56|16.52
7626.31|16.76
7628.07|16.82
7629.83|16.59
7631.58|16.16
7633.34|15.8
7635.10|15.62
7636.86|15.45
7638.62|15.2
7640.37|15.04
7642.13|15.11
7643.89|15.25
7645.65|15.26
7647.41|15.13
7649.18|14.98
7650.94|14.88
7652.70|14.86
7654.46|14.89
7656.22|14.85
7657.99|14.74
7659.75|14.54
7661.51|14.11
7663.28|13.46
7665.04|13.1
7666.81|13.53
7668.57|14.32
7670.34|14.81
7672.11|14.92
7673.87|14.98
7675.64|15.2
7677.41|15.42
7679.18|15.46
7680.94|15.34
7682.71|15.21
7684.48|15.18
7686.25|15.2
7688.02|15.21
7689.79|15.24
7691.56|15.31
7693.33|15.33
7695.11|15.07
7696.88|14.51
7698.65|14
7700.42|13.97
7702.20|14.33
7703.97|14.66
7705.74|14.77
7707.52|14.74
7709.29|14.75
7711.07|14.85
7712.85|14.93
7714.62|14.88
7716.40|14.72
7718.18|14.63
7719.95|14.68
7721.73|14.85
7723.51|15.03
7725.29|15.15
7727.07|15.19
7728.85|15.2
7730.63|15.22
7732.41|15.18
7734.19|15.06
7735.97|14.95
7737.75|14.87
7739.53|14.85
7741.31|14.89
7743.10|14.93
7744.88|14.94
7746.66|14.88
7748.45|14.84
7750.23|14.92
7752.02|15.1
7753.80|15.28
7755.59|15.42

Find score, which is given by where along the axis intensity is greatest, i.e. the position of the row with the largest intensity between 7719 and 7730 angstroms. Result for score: 7728.85 angstroms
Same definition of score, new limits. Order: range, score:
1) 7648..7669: 7649.18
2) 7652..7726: 7679.18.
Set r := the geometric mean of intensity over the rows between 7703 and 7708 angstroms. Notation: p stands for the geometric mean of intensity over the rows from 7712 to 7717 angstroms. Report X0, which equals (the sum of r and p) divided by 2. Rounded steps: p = 14.8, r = 14.72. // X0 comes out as 14.8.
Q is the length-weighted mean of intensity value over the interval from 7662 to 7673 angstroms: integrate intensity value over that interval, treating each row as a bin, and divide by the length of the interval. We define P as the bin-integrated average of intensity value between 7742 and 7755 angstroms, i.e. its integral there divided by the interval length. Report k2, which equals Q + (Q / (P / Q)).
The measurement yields 27.2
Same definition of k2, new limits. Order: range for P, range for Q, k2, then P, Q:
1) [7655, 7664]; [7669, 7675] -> 30.2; 14.4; 14.9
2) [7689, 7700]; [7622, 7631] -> 35.1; 14.9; 16.6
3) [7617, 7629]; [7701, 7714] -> 28.1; 16.1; 14.7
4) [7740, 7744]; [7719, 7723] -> 29.5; 14.9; 14.8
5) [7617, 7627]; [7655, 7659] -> 28.5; 16.0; 14.8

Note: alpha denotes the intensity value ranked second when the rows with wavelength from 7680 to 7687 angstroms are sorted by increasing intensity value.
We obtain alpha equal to 15.2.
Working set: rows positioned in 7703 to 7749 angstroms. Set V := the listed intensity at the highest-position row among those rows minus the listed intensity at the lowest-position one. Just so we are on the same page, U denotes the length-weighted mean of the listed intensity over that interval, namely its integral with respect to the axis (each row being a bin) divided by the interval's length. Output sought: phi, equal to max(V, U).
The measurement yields 14.9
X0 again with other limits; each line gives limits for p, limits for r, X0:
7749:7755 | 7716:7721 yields 14.9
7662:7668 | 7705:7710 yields 14.1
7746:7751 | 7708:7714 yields 14.9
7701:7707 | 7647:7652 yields 14.8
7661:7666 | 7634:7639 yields 14.5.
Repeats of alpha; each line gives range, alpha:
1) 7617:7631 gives 15.4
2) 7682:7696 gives 15.18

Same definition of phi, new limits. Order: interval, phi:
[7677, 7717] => 14.9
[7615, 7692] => 15.2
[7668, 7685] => 15.1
